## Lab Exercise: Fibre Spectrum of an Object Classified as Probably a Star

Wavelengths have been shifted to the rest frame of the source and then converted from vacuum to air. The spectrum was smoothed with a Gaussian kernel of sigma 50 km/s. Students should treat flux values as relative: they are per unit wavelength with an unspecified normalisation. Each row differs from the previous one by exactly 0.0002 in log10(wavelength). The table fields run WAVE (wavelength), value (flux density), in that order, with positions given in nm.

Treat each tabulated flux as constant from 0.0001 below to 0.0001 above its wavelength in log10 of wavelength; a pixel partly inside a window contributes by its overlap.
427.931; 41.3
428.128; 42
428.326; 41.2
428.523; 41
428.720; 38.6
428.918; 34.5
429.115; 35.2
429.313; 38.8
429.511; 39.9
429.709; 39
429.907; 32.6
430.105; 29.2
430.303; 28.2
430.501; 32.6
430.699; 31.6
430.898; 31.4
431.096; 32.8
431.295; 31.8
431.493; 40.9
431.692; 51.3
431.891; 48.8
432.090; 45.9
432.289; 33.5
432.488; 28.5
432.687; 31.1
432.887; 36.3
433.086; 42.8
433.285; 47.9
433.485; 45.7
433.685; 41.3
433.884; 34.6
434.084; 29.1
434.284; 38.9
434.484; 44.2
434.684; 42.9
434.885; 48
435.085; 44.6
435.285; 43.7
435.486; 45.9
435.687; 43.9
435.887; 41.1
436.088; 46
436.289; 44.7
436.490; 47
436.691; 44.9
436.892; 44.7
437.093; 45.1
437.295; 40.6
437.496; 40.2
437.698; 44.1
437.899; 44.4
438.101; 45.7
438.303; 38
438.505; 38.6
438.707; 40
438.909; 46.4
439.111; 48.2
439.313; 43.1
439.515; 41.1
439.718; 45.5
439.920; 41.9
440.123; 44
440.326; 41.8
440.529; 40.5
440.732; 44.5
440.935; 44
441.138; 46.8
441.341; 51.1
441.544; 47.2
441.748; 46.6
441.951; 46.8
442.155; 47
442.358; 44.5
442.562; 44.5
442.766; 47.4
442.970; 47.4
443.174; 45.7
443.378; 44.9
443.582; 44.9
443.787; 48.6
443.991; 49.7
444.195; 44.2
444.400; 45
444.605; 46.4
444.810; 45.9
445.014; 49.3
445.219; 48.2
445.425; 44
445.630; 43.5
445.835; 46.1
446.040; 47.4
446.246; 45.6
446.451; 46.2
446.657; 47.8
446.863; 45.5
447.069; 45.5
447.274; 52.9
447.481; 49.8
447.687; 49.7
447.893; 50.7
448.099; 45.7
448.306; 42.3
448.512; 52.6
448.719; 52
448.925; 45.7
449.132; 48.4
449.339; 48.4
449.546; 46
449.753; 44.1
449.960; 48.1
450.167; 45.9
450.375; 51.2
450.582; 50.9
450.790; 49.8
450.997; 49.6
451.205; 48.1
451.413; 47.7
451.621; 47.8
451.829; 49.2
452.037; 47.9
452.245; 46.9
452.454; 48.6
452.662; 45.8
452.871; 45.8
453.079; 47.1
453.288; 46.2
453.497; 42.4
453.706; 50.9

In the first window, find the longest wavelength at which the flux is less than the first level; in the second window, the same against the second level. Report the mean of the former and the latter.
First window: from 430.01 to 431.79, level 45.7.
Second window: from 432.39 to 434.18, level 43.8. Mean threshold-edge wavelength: 432.79 nm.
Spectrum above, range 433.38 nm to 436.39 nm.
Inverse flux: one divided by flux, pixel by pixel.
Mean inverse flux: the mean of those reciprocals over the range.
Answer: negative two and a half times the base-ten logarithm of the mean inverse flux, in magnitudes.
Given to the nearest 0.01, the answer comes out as 4.05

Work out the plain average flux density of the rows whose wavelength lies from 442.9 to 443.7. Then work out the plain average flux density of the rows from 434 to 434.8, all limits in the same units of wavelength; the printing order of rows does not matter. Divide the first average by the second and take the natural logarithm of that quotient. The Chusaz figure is 0.16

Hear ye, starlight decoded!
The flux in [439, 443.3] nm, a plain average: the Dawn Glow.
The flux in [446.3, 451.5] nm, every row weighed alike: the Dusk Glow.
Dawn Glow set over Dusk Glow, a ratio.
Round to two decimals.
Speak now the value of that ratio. 0.94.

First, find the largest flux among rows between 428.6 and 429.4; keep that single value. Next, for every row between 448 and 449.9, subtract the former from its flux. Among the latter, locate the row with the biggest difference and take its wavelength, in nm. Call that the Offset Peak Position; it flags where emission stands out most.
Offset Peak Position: 448.512 nm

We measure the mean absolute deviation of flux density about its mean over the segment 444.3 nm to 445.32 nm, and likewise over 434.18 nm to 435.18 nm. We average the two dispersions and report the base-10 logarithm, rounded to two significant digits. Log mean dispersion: 0.27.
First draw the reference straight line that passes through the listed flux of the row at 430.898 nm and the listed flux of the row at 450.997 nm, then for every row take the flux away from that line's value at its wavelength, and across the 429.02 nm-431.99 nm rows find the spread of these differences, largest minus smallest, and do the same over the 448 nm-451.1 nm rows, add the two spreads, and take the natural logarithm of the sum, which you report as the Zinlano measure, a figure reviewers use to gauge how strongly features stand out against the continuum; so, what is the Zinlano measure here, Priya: 3.46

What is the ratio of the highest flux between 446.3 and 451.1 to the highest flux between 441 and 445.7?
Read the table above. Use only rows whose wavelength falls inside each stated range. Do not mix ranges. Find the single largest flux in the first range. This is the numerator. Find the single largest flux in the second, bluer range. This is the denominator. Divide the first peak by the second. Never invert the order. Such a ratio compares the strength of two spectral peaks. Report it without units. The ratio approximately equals 1.04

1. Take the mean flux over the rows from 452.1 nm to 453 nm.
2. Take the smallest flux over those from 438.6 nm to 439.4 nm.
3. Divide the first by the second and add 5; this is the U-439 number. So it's 6.17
